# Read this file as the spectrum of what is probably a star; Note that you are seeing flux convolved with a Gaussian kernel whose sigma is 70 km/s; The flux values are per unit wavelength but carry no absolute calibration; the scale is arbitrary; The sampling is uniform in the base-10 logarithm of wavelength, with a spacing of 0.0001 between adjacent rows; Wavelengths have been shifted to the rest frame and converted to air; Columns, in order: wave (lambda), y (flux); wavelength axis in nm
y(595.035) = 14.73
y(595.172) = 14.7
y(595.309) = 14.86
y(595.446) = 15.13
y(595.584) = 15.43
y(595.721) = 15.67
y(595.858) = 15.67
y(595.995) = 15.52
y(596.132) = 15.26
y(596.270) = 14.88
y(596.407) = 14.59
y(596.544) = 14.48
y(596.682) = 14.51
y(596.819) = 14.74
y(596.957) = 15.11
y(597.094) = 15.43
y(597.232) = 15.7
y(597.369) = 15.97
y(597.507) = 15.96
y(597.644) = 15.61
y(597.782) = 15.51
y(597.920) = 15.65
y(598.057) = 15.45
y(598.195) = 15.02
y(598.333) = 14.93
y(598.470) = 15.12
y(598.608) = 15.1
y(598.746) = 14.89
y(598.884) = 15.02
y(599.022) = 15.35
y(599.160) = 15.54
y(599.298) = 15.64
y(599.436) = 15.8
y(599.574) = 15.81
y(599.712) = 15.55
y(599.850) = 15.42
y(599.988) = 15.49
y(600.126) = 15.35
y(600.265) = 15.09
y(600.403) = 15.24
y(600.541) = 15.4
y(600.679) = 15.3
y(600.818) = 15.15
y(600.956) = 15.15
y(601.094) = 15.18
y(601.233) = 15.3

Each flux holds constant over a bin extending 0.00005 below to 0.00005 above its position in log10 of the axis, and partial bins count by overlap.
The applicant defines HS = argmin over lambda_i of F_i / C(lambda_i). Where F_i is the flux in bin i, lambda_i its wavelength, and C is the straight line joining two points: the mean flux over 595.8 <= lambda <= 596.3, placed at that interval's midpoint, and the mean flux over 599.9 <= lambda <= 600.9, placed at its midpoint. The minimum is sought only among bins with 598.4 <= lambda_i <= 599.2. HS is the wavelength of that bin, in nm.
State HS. 598.746 nm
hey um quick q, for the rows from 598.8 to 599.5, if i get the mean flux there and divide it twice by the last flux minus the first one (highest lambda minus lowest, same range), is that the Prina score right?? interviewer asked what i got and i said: 25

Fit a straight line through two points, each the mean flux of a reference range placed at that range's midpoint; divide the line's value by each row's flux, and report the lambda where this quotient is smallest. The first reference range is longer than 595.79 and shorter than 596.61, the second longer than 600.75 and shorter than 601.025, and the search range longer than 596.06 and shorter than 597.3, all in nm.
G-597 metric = 597.232 nm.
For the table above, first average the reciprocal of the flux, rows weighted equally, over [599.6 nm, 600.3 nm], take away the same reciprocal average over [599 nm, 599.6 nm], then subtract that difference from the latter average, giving 0.063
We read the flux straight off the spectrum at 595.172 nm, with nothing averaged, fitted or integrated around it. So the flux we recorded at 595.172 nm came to 14.7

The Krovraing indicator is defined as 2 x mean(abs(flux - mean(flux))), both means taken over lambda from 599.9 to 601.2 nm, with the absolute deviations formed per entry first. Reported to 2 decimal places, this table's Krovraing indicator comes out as 0.22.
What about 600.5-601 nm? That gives 0.20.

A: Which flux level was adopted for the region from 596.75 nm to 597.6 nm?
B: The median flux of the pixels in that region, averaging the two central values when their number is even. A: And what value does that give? 15.6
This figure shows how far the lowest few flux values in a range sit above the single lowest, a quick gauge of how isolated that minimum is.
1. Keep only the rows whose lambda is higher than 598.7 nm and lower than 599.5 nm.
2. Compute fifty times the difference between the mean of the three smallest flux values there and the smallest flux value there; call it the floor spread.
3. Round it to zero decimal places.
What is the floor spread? 10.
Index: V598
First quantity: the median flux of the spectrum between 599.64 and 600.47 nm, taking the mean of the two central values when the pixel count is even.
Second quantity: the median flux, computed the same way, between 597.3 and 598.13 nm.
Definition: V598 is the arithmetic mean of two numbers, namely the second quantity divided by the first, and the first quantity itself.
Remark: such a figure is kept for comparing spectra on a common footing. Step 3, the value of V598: 8.20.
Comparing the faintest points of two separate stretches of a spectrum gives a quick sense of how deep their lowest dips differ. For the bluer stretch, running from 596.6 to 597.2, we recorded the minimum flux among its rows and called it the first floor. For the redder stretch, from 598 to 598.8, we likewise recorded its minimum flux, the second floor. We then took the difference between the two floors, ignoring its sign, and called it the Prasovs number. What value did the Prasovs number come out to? 0.38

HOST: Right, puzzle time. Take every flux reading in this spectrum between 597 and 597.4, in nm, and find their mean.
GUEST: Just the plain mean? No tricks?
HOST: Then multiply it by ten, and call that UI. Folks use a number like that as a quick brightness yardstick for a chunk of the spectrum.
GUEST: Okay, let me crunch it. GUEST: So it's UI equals 157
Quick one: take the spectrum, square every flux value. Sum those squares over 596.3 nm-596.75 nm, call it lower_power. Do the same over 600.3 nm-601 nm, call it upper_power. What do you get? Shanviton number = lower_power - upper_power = -529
